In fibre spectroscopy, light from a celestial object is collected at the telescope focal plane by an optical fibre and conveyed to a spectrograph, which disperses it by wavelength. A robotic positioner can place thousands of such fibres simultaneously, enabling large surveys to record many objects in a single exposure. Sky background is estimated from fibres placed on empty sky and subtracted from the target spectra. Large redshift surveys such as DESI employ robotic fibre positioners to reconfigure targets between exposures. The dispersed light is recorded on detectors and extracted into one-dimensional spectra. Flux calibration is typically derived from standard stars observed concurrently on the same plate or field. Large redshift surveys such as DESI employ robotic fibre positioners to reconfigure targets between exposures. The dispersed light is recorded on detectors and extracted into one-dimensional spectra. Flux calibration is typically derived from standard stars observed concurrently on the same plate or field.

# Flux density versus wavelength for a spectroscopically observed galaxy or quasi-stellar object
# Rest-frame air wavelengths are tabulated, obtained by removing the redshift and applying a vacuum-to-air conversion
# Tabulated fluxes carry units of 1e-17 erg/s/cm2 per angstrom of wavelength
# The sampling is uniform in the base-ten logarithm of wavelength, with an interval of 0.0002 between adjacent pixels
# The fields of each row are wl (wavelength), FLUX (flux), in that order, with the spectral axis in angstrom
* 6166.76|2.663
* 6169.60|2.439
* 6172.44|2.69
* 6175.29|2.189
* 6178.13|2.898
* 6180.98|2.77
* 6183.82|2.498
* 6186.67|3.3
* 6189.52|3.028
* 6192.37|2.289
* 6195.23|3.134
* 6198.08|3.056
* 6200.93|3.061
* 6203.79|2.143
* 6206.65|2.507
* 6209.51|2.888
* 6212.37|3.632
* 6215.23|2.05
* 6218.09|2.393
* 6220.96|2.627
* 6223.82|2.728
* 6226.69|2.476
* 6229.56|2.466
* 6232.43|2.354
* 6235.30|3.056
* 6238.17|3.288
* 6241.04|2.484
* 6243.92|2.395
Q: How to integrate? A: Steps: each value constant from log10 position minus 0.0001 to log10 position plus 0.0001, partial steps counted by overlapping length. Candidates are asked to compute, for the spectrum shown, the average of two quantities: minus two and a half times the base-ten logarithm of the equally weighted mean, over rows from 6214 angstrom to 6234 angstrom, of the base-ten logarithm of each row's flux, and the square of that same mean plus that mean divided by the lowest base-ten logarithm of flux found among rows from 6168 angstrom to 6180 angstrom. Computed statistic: 1.16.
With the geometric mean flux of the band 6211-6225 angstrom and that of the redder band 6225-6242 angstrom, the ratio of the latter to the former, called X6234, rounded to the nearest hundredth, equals 1.01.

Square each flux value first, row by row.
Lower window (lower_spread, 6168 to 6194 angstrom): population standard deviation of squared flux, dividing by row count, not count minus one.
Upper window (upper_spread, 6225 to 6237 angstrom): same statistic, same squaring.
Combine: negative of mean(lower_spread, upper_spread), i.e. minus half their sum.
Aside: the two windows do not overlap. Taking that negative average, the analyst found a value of -1.7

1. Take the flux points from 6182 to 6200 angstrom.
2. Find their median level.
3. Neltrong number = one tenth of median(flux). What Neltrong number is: 0.304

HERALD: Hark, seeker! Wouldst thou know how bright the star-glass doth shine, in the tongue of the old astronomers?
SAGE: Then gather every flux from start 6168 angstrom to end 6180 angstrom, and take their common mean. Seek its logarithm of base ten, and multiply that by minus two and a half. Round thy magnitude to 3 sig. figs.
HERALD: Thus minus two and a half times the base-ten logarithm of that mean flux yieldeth -1.02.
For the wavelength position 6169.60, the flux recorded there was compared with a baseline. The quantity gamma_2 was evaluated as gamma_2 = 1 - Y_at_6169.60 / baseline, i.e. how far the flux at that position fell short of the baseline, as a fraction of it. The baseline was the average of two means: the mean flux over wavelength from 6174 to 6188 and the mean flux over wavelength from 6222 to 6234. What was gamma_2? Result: 0.07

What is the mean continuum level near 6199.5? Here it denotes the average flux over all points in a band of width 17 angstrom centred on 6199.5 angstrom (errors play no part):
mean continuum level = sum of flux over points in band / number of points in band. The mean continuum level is 2.70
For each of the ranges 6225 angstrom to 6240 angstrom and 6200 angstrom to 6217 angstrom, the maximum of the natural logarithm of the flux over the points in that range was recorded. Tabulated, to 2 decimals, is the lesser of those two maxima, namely 1.19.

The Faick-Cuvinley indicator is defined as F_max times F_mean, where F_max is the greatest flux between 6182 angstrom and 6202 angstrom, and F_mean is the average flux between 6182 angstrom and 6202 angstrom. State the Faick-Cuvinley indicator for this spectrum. 9.6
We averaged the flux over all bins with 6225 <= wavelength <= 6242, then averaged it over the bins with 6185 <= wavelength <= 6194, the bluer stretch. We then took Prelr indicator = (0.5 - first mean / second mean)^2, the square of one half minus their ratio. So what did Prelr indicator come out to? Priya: 0.19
